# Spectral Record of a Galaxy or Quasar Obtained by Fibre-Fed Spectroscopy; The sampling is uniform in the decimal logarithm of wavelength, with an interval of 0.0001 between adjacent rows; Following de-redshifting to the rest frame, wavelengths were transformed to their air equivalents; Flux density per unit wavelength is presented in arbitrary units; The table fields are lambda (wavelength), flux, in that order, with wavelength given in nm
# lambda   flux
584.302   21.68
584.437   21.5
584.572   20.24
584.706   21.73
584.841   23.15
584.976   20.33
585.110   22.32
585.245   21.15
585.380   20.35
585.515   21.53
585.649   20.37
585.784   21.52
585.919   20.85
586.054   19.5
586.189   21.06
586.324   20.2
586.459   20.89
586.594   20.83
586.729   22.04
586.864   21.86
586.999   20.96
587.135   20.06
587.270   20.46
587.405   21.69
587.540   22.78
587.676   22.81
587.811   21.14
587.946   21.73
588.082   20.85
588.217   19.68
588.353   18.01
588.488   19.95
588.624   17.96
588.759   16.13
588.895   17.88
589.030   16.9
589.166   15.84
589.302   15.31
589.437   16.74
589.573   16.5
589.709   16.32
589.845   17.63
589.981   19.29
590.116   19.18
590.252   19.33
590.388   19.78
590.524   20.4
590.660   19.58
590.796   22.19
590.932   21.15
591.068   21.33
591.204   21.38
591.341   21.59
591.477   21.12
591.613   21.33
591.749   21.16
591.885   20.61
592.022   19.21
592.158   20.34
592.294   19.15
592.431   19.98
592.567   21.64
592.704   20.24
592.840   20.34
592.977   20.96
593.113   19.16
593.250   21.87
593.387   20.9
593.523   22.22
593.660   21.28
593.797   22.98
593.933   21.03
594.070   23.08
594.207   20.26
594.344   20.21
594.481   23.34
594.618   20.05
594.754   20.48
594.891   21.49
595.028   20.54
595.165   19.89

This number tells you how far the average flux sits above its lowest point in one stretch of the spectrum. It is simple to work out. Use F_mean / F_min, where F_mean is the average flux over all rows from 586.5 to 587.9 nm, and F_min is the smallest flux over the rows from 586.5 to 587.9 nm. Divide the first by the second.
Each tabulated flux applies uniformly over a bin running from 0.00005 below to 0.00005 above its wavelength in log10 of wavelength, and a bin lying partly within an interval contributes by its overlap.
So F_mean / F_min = 1.07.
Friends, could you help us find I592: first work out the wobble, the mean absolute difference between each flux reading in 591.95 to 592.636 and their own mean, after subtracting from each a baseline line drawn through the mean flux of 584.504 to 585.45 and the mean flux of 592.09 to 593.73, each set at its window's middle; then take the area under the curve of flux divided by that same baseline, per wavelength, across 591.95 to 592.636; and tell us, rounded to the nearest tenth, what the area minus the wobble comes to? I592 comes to -0.1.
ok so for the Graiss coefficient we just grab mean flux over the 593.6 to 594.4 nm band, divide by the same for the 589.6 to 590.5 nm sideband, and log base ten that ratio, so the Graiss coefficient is 0.063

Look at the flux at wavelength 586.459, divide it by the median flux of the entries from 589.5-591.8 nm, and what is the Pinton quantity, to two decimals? 1.02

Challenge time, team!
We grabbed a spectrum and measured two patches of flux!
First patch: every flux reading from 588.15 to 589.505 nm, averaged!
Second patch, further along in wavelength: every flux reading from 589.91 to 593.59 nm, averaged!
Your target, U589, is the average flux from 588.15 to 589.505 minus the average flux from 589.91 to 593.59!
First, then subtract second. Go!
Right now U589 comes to -3.1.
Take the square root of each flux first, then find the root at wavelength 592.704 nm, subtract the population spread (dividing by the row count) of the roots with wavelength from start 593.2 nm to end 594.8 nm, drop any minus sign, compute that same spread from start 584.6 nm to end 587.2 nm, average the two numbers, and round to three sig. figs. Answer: 2.23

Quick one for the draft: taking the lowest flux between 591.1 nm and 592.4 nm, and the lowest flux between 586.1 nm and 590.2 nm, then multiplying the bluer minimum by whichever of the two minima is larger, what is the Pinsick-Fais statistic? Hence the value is 293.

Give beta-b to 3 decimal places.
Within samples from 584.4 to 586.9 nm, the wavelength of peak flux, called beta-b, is 584.841 nm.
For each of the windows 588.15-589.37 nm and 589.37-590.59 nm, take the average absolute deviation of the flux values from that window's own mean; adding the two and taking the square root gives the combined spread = 1.64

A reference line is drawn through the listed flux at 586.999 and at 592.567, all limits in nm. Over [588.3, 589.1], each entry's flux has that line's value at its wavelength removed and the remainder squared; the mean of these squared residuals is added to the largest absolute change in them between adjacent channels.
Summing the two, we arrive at 28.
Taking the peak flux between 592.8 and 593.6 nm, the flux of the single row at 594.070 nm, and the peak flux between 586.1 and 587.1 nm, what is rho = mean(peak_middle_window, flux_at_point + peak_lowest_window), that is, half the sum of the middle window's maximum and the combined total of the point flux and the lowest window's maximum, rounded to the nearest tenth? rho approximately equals 33.7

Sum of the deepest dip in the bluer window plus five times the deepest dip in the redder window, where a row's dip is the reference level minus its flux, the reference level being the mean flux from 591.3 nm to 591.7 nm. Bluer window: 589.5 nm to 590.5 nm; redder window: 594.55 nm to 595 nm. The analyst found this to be 12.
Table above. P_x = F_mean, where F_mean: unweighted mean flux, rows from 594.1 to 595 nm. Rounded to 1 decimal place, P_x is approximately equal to 21.0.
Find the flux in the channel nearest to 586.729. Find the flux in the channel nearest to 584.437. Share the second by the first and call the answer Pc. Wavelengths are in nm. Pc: 0.98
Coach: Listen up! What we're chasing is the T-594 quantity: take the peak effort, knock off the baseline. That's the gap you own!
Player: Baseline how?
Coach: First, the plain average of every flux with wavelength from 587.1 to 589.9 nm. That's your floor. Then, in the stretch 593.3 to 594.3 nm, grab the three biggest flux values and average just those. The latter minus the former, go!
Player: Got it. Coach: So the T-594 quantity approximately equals 3.9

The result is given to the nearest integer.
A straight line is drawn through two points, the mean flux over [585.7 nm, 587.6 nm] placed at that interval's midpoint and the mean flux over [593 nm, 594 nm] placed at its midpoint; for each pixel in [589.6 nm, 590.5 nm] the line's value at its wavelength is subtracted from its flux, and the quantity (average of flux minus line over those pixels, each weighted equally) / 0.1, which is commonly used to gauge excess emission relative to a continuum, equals -26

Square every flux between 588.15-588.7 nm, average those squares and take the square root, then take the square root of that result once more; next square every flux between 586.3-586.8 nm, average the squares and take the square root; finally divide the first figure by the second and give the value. 0.207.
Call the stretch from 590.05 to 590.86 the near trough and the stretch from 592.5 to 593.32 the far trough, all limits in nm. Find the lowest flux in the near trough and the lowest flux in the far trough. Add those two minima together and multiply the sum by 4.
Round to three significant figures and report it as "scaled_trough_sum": 153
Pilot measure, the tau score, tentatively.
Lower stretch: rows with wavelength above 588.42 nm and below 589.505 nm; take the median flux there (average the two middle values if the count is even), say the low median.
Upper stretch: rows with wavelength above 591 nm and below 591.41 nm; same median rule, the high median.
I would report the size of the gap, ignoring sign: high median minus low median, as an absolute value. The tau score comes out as 4.6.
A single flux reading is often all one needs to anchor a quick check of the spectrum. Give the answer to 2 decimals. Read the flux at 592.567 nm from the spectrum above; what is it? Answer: 21.64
